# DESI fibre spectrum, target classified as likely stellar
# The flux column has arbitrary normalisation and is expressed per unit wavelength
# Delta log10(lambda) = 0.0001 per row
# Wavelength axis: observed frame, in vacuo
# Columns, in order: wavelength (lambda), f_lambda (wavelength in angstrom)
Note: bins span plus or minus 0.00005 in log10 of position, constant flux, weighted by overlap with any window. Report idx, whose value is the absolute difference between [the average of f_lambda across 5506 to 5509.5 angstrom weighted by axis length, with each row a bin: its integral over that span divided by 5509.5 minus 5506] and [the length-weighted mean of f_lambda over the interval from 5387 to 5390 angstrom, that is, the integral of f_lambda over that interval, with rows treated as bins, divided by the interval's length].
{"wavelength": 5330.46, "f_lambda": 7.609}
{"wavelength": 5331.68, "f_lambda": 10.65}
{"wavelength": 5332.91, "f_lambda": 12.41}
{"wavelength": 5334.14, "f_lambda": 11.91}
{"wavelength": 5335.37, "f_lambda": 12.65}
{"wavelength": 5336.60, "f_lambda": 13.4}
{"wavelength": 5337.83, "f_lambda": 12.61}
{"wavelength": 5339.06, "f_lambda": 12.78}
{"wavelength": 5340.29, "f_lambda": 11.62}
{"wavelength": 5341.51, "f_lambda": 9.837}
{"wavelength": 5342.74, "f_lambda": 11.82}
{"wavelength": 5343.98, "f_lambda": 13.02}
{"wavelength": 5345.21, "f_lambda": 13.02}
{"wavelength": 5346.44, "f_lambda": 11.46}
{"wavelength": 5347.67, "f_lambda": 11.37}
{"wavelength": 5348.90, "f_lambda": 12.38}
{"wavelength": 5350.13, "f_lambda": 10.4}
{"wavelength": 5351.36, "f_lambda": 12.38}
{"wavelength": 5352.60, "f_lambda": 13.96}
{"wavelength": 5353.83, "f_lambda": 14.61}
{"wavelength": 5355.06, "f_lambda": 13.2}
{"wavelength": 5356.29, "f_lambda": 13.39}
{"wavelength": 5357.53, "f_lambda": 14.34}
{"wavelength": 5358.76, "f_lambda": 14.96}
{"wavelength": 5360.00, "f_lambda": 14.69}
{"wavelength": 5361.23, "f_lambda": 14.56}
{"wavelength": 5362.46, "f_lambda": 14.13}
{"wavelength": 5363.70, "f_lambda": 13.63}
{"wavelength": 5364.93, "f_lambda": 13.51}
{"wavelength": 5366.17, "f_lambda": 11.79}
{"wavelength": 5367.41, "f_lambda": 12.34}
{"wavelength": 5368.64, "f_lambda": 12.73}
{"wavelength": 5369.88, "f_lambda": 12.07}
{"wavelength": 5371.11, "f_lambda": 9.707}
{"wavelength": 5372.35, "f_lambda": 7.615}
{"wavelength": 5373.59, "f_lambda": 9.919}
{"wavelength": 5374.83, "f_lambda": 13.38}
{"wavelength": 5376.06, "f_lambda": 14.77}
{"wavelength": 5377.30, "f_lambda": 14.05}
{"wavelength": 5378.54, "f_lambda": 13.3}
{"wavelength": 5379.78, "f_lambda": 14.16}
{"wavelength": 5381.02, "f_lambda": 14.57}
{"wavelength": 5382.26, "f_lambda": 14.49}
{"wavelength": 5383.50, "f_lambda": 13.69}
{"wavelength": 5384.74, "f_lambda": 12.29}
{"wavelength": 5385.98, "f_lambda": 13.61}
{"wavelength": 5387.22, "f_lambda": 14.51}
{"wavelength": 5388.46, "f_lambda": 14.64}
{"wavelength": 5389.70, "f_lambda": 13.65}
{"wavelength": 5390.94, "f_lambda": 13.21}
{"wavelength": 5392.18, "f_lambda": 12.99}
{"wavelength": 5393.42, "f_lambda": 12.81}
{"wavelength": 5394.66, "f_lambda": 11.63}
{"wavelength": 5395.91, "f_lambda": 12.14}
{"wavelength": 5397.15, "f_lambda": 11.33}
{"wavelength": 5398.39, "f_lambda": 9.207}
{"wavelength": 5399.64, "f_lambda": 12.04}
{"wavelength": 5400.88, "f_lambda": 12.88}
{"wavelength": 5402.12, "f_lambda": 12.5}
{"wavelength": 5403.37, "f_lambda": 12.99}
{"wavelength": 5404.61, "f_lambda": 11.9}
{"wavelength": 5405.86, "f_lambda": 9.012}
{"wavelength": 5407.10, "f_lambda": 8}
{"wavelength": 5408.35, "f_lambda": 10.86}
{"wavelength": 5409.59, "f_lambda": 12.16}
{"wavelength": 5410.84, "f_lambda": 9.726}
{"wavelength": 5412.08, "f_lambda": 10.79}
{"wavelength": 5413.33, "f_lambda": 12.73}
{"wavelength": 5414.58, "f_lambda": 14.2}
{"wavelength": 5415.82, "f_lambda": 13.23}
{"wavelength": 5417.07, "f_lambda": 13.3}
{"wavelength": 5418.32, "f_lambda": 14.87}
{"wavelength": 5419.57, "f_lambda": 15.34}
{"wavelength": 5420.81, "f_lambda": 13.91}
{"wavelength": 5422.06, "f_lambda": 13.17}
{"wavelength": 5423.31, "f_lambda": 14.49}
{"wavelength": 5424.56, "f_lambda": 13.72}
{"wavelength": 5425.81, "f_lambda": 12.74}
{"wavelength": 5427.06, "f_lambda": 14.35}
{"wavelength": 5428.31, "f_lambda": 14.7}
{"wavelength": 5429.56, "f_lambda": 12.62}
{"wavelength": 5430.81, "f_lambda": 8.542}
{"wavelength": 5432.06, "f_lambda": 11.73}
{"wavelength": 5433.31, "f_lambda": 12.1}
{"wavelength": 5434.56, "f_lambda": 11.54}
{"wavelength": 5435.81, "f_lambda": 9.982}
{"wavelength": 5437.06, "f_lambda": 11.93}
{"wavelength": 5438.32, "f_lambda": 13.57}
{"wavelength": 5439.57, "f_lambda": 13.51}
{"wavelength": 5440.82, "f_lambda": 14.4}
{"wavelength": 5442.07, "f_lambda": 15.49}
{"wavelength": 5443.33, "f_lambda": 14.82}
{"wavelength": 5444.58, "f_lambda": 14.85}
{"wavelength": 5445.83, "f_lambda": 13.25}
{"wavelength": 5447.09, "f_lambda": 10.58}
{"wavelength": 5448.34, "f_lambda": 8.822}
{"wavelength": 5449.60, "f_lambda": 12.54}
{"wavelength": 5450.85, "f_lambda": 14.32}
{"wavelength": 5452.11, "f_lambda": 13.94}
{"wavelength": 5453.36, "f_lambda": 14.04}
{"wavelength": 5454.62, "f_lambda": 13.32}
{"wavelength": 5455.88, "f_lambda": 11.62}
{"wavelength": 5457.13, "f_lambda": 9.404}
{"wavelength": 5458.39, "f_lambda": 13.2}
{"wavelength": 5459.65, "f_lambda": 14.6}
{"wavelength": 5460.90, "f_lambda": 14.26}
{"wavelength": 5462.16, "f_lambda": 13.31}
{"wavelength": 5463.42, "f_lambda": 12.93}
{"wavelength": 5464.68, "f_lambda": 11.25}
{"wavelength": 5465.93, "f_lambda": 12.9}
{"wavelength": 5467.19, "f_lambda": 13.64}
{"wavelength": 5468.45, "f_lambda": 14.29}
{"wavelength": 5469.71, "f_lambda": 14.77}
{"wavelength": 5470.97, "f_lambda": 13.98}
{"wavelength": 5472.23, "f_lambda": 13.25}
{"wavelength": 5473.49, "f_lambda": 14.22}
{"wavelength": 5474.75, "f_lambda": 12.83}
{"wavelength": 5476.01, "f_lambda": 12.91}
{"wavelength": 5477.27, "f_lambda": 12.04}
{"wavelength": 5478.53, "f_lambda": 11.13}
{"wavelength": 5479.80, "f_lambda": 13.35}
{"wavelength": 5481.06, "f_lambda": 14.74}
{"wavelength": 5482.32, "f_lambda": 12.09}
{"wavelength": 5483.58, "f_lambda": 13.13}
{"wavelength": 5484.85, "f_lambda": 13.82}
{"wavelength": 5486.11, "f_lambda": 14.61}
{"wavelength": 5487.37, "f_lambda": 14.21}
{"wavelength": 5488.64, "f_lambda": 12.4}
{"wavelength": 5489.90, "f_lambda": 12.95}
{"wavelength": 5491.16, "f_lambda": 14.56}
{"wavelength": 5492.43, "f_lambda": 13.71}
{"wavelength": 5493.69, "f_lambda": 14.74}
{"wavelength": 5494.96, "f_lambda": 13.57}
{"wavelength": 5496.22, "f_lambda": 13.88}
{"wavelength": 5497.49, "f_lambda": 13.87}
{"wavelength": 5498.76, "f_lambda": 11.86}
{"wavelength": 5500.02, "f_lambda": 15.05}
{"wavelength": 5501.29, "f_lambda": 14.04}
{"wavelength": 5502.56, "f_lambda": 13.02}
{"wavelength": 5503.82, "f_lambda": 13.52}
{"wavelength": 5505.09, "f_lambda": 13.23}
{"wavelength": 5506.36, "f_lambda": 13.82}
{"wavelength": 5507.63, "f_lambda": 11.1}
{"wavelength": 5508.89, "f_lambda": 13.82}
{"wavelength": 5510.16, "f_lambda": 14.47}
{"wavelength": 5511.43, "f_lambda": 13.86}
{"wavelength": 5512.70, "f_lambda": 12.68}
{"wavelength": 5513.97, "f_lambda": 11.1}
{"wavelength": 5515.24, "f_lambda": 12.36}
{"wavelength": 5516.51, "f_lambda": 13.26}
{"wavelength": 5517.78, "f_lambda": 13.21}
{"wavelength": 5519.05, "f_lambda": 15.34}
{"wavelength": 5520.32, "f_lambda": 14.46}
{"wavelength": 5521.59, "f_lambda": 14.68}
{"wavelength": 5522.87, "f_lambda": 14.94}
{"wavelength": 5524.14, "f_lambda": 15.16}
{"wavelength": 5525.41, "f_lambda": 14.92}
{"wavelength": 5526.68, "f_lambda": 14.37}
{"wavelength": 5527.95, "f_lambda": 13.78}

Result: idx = 1.4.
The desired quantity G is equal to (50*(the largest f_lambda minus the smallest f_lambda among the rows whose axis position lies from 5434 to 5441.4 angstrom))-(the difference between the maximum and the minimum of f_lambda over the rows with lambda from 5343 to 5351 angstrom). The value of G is 218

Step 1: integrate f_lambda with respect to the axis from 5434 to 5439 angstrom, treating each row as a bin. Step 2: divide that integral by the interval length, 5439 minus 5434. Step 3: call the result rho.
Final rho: 11.8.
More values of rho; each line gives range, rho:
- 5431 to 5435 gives 11.5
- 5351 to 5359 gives 13.8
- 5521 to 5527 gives 14.8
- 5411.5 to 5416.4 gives 12.8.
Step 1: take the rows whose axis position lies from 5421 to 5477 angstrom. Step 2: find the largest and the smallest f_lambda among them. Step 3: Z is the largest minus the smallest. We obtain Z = 6.9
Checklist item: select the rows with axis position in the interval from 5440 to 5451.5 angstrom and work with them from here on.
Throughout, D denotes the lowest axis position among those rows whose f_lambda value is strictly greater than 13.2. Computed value 5440.82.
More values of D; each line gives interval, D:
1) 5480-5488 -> 5481.06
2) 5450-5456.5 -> 5450.85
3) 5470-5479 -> 5470.97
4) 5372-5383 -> 5374.83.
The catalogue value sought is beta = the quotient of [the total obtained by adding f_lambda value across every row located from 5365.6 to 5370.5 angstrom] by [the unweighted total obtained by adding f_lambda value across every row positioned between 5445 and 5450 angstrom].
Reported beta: 1.08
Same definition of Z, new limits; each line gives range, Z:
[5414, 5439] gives 6.8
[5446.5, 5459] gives 5.5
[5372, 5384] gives 7.2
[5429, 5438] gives 4.1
